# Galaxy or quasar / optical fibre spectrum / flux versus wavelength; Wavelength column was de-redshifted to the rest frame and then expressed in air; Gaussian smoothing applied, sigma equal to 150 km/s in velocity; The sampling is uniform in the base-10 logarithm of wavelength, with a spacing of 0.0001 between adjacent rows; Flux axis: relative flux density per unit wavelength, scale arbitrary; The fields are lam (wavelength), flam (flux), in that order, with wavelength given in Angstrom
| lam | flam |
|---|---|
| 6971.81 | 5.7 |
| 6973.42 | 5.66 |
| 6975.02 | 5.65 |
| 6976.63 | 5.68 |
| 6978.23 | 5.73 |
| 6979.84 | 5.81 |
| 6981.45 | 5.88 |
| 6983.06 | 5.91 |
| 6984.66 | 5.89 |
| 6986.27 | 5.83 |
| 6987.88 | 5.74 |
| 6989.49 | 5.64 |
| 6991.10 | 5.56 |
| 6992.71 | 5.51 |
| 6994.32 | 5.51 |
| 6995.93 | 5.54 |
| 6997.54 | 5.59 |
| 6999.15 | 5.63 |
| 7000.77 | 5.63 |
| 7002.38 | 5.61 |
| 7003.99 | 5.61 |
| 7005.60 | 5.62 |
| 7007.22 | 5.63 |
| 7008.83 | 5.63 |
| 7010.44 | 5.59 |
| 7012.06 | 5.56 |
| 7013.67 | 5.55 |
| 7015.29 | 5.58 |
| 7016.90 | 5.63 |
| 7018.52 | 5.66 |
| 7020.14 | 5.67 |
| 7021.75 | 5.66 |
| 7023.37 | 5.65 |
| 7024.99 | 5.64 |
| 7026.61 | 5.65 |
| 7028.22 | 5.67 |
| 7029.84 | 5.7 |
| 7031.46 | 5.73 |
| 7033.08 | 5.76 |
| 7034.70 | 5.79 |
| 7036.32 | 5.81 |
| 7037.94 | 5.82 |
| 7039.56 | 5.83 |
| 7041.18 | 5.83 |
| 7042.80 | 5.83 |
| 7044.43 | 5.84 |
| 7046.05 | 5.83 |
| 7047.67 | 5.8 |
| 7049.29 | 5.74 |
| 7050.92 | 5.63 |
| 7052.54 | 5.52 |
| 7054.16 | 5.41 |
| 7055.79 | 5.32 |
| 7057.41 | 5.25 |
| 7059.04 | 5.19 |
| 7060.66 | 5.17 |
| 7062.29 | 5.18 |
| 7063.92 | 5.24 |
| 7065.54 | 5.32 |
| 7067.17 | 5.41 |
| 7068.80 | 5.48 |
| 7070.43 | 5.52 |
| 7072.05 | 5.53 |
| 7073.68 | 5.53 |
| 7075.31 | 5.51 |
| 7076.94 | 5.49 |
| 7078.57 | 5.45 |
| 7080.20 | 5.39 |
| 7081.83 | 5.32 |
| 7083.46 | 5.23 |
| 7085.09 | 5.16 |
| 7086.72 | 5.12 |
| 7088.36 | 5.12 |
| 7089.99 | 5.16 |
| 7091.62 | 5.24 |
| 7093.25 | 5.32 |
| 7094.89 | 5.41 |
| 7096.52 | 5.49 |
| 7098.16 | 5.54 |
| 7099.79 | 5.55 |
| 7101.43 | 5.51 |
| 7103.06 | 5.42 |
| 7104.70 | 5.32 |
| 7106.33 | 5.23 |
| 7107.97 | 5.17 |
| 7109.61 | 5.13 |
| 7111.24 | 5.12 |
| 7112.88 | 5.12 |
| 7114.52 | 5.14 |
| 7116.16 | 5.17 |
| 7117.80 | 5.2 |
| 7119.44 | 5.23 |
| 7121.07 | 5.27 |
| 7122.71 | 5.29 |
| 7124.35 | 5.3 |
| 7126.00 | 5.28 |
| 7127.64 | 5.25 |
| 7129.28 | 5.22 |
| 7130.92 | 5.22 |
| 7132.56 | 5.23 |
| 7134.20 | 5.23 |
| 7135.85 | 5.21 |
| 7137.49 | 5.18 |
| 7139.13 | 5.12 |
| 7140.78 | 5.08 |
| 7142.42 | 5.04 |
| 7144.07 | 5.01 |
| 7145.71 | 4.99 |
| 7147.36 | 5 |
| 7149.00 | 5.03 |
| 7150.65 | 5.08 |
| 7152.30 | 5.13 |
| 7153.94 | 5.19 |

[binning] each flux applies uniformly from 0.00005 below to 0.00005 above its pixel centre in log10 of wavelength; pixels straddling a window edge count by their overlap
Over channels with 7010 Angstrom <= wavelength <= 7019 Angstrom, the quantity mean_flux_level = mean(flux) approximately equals 5.59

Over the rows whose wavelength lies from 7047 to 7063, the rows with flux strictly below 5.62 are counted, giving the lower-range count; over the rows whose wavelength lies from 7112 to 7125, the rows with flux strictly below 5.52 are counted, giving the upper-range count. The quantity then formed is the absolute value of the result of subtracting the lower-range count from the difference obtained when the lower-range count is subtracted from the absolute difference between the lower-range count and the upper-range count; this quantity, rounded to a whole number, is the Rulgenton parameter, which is 13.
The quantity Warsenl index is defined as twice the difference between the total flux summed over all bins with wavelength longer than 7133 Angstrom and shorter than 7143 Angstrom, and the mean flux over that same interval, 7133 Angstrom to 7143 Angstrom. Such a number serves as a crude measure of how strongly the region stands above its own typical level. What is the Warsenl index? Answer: 51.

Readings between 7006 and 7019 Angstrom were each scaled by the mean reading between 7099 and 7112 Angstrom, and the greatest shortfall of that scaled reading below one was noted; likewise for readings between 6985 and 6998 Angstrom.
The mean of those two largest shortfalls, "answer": -0.04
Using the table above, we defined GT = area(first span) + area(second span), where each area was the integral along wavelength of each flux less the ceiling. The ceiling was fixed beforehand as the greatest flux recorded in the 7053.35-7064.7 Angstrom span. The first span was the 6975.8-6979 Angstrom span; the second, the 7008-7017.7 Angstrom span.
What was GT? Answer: 2.7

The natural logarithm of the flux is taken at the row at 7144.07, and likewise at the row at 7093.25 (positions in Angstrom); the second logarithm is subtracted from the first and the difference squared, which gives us 0.004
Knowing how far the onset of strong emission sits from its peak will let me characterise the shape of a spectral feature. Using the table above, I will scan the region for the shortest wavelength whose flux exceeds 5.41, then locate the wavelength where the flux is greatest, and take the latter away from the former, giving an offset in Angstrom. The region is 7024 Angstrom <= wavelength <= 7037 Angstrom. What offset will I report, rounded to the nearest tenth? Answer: -11.3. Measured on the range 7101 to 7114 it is 0.0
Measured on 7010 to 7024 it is -9.7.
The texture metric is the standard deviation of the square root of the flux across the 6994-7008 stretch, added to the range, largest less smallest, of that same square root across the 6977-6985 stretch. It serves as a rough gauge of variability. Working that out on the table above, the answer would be 0.046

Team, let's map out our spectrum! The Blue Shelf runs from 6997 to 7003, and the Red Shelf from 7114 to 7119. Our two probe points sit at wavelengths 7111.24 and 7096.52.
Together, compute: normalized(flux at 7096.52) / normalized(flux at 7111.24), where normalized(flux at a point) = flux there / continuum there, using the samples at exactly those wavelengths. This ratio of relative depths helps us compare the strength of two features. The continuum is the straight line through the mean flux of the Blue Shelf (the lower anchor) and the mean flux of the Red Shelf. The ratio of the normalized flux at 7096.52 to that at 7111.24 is 1.06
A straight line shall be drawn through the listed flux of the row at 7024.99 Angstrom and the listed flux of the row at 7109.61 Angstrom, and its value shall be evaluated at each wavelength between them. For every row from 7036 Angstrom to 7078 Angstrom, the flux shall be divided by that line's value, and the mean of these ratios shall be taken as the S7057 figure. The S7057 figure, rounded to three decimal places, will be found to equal 1.016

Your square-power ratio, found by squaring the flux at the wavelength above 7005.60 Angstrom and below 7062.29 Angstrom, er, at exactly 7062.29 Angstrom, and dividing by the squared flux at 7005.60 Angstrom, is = 0.85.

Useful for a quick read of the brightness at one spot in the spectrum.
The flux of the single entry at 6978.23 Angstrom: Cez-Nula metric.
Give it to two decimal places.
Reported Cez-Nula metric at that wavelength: 5.73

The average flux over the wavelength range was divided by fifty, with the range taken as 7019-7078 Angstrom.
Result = 0.112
